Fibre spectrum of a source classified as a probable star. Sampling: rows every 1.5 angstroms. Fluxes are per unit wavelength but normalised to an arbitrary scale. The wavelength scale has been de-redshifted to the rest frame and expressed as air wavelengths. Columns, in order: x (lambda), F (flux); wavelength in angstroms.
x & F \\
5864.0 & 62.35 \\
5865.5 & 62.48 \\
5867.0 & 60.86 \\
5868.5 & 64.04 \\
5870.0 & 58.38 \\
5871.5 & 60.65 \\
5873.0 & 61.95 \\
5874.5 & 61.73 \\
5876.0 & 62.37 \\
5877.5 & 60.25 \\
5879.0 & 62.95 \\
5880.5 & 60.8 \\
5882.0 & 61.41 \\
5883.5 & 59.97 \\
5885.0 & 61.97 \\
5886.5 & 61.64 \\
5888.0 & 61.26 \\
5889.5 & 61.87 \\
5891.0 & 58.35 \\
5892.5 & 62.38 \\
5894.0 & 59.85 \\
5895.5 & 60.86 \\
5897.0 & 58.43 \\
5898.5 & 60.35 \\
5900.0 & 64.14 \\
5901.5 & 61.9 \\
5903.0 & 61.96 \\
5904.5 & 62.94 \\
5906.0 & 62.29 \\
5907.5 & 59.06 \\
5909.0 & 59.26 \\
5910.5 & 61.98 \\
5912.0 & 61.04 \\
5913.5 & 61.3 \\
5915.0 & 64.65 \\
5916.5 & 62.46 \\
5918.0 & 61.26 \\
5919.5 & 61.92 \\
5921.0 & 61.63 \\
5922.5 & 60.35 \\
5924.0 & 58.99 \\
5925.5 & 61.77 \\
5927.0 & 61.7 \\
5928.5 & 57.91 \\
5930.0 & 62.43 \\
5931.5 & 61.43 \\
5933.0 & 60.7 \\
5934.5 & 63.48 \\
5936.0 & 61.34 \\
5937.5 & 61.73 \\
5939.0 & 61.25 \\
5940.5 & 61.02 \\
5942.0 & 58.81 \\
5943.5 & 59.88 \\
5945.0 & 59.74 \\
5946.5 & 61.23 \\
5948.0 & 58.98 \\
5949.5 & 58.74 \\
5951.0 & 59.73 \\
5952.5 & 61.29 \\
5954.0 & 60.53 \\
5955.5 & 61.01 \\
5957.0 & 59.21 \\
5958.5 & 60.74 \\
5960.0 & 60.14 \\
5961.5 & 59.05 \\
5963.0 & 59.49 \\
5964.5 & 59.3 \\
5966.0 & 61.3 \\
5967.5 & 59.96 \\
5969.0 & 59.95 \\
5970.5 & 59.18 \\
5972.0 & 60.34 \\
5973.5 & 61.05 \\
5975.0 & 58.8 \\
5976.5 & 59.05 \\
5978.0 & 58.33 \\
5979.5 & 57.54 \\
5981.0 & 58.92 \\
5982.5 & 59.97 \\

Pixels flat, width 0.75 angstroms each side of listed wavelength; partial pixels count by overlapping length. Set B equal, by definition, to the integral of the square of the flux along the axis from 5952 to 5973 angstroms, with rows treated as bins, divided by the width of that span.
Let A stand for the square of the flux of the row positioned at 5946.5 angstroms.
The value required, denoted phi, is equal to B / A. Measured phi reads 0.96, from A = 3749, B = 3613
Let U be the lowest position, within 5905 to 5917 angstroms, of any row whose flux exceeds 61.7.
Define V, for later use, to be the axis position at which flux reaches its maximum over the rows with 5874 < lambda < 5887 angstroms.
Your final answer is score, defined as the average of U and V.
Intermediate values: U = 5906.0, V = 5879.0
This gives 5892.5 angstroms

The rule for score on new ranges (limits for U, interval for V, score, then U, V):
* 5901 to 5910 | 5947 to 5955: 5927.0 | 5901.5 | 5952.5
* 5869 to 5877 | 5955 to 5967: 5919.5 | 5873.0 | 5966.0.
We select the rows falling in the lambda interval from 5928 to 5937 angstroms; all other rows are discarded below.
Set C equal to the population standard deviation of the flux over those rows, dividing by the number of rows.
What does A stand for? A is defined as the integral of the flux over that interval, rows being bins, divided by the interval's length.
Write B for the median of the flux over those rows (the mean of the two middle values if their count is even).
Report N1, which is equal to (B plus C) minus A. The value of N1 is 1.79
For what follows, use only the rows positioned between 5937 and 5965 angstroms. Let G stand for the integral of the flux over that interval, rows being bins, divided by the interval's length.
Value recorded 60.1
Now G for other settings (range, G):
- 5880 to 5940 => 61.3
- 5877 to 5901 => 61.0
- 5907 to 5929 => 61.1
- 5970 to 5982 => 59.2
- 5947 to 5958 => 60.0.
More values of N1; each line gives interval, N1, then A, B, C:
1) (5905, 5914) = 1.55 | 60.9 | 61.2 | 1.25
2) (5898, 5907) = 1.04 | 62.2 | 62.1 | 1.14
